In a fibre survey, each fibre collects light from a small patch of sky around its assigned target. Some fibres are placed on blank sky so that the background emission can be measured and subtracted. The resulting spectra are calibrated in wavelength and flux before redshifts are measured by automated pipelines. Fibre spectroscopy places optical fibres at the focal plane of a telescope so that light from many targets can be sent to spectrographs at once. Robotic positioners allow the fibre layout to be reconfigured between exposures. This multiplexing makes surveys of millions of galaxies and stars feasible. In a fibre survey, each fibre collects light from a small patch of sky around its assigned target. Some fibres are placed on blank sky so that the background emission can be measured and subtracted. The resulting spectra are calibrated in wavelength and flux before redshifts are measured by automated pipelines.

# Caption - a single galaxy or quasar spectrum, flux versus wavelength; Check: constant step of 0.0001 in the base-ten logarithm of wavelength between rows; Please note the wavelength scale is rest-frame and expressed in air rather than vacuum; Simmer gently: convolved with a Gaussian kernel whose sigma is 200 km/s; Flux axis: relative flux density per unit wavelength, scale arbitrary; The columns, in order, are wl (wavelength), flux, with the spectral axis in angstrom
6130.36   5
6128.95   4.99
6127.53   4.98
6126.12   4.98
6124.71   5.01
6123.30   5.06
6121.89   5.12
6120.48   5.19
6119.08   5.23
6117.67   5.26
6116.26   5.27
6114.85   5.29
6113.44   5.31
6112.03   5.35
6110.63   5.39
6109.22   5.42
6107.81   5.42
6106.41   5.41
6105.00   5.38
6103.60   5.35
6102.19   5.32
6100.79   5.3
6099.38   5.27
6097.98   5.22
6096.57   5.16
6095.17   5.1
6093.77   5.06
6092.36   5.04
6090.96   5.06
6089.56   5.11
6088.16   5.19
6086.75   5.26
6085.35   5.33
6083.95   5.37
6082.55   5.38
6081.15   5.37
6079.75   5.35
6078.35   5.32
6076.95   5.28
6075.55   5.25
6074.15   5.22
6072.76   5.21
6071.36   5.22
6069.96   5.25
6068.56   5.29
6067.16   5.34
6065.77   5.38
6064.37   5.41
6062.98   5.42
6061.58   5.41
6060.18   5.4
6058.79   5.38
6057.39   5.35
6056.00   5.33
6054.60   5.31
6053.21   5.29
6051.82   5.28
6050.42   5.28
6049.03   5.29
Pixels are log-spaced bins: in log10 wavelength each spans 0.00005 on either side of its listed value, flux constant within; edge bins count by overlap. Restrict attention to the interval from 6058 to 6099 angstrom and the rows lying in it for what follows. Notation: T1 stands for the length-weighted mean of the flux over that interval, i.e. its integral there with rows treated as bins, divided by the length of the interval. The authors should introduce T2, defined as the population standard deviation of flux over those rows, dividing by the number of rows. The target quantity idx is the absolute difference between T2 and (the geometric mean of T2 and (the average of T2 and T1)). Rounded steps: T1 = 5.27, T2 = 0.11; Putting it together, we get 0.44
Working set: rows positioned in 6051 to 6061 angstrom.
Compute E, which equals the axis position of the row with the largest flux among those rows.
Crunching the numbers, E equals 6060.18 angstrom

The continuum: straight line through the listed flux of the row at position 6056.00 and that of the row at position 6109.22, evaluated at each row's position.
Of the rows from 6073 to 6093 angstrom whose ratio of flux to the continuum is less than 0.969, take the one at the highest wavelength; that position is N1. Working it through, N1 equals 6092.36 angstrom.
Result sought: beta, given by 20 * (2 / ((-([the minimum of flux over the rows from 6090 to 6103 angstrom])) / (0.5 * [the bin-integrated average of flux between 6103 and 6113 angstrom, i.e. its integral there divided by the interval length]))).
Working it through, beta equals -21.39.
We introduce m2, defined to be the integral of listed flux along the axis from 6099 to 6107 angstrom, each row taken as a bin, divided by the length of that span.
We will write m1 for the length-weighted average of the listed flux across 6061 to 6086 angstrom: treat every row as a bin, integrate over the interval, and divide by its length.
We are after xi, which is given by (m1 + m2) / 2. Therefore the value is 5.33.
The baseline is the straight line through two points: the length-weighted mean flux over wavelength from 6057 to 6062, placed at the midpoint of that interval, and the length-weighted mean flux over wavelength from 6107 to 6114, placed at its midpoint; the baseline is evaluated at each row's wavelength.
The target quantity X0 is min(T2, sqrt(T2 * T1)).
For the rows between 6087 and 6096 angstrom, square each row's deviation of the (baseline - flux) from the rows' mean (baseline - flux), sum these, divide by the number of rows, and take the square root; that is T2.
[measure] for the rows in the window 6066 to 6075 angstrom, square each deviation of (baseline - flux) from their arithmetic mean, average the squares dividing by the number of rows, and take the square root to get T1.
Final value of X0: 0.048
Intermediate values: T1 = 0.047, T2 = 0.05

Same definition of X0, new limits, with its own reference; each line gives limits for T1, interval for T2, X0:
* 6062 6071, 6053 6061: 0.038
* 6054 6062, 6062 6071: 0.047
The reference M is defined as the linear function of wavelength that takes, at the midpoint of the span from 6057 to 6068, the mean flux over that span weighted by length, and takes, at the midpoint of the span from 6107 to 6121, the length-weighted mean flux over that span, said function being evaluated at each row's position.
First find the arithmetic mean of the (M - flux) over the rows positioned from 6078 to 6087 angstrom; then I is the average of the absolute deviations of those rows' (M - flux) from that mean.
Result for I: 0.03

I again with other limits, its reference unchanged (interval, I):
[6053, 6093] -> 0.07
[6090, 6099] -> 0.06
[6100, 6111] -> 0.04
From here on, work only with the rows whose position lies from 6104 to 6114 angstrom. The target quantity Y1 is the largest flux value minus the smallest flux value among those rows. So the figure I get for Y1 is 0.11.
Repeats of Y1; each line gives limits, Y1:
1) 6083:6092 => 0.31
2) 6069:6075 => 0.04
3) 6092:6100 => 0.23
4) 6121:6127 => 0.14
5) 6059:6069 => 0.13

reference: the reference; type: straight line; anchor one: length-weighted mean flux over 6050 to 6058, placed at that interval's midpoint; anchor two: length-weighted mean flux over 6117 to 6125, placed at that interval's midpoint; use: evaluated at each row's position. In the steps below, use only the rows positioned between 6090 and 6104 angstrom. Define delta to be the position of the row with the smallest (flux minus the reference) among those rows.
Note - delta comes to 6092.36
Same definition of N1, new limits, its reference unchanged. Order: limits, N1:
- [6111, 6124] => 6123.30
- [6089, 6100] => 6097.98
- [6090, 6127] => 6126.12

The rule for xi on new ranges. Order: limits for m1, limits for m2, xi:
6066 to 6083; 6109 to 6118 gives 5.31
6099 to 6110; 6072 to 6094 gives 5.30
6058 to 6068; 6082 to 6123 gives 5.32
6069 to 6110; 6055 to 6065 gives 5.32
